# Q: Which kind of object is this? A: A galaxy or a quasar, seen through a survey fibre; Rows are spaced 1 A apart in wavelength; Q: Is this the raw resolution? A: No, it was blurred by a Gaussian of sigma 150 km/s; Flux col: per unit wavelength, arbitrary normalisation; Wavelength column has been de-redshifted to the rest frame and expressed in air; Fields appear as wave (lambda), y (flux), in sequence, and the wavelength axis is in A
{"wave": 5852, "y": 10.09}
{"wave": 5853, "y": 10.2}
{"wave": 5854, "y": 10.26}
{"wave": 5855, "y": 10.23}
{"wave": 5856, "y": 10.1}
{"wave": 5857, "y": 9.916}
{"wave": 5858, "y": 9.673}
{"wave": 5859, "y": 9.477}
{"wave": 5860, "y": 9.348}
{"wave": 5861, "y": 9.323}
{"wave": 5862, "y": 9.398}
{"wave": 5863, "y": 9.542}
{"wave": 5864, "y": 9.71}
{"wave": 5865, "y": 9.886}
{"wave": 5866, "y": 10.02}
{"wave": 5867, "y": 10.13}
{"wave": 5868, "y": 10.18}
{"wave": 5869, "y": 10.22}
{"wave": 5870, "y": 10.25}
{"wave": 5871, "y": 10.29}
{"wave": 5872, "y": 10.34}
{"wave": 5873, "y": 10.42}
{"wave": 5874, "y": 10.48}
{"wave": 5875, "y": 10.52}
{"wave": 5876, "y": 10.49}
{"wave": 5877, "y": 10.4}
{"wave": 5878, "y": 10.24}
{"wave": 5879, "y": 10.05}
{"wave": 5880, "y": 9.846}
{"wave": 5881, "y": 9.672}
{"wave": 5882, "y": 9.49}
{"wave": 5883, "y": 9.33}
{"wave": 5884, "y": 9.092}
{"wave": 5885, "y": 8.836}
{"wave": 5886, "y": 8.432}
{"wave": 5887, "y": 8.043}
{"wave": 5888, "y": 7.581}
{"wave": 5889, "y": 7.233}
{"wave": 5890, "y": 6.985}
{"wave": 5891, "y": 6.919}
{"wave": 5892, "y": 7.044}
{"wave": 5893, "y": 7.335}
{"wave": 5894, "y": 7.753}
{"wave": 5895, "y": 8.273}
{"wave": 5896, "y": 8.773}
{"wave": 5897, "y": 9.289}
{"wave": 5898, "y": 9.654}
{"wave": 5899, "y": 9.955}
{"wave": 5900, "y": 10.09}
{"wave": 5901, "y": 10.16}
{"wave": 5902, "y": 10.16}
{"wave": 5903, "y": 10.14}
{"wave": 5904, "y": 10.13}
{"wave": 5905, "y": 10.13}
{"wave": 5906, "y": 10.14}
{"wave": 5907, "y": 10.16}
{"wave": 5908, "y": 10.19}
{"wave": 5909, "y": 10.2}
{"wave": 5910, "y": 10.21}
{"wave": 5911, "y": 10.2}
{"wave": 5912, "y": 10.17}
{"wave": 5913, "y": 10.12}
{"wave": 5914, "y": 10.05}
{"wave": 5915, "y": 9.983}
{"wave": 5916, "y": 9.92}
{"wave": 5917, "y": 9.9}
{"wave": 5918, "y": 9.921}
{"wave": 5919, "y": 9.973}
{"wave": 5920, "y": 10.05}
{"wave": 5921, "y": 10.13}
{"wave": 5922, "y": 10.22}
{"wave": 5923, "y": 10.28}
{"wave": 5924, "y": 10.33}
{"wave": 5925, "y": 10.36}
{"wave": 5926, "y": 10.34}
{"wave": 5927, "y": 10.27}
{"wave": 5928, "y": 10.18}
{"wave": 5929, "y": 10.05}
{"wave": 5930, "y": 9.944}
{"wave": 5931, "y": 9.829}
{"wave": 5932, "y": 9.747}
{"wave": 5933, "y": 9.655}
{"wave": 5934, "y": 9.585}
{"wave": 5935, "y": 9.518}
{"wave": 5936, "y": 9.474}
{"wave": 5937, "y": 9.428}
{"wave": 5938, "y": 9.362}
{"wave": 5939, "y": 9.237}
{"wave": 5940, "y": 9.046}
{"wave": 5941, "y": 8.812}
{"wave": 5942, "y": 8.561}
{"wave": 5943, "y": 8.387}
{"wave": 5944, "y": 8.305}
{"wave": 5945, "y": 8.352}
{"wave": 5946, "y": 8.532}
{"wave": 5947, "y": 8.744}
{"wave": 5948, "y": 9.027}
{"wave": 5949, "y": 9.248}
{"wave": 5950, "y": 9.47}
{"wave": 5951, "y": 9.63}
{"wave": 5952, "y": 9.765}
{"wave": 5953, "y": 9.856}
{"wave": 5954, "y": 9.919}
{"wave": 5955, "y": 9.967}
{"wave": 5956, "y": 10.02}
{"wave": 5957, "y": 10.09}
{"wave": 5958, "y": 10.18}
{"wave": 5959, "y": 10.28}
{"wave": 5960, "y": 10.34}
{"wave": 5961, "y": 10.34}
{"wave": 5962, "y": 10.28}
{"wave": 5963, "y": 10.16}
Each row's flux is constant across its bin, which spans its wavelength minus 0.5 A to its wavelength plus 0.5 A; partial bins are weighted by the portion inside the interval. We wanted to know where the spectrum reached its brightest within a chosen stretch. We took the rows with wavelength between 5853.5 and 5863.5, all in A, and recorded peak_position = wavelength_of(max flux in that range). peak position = 5854 A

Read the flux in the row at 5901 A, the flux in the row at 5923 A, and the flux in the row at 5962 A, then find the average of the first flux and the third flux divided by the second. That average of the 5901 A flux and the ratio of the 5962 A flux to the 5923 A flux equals 5.58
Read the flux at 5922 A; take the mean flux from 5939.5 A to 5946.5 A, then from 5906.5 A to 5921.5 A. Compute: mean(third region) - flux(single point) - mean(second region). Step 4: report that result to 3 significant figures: -8.71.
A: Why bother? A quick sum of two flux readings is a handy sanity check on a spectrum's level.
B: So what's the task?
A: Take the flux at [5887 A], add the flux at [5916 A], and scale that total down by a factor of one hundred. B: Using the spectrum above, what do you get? 0.180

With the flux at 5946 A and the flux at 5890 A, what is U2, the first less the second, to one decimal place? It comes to 1.5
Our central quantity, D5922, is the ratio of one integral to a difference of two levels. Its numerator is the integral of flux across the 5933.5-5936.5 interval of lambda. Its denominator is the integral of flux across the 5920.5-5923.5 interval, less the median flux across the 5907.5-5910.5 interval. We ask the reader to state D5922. 1.40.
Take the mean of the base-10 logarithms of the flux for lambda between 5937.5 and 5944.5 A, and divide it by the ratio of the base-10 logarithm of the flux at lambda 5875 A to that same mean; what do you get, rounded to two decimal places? 0.87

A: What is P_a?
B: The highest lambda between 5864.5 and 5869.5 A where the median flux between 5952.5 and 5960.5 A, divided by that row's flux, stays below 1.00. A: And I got 5869 A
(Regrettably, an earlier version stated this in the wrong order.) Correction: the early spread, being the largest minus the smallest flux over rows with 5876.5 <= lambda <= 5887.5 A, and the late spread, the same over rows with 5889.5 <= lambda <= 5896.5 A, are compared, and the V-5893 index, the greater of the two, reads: 2.4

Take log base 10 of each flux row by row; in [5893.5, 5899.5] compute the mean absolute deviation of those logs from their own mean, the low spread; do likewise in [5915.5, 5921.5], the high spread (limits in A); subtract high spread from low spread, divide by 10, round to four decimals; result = 0.0030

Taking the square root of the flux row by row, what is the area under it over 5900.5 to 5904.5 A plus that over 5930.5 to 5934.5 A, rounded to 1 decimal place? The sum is 25.2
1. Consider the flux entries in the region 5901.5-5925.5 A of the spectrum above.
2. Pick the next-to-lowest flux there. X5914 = 9.92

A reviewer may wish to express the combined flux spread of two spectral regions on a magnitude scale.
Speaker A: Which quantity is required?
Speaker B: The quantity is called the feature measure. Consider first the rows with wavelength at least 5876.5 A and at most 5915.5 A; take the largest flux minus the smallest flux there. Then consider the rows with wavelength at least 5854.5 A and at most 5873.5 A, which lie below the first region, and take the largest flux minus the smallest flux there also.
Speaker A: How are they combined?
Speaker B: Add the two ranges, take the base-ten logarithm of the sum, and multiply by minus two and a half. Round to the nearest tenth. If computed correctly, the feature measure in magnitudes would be -1.7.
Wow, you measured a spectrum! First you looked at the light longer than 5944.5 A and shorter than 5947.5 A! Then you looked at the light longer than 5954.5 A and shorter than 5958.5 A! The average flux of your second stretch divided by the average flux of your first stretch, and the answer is 1.18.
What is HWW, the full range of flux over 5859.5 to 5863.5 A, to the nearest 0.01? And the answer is 0.22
